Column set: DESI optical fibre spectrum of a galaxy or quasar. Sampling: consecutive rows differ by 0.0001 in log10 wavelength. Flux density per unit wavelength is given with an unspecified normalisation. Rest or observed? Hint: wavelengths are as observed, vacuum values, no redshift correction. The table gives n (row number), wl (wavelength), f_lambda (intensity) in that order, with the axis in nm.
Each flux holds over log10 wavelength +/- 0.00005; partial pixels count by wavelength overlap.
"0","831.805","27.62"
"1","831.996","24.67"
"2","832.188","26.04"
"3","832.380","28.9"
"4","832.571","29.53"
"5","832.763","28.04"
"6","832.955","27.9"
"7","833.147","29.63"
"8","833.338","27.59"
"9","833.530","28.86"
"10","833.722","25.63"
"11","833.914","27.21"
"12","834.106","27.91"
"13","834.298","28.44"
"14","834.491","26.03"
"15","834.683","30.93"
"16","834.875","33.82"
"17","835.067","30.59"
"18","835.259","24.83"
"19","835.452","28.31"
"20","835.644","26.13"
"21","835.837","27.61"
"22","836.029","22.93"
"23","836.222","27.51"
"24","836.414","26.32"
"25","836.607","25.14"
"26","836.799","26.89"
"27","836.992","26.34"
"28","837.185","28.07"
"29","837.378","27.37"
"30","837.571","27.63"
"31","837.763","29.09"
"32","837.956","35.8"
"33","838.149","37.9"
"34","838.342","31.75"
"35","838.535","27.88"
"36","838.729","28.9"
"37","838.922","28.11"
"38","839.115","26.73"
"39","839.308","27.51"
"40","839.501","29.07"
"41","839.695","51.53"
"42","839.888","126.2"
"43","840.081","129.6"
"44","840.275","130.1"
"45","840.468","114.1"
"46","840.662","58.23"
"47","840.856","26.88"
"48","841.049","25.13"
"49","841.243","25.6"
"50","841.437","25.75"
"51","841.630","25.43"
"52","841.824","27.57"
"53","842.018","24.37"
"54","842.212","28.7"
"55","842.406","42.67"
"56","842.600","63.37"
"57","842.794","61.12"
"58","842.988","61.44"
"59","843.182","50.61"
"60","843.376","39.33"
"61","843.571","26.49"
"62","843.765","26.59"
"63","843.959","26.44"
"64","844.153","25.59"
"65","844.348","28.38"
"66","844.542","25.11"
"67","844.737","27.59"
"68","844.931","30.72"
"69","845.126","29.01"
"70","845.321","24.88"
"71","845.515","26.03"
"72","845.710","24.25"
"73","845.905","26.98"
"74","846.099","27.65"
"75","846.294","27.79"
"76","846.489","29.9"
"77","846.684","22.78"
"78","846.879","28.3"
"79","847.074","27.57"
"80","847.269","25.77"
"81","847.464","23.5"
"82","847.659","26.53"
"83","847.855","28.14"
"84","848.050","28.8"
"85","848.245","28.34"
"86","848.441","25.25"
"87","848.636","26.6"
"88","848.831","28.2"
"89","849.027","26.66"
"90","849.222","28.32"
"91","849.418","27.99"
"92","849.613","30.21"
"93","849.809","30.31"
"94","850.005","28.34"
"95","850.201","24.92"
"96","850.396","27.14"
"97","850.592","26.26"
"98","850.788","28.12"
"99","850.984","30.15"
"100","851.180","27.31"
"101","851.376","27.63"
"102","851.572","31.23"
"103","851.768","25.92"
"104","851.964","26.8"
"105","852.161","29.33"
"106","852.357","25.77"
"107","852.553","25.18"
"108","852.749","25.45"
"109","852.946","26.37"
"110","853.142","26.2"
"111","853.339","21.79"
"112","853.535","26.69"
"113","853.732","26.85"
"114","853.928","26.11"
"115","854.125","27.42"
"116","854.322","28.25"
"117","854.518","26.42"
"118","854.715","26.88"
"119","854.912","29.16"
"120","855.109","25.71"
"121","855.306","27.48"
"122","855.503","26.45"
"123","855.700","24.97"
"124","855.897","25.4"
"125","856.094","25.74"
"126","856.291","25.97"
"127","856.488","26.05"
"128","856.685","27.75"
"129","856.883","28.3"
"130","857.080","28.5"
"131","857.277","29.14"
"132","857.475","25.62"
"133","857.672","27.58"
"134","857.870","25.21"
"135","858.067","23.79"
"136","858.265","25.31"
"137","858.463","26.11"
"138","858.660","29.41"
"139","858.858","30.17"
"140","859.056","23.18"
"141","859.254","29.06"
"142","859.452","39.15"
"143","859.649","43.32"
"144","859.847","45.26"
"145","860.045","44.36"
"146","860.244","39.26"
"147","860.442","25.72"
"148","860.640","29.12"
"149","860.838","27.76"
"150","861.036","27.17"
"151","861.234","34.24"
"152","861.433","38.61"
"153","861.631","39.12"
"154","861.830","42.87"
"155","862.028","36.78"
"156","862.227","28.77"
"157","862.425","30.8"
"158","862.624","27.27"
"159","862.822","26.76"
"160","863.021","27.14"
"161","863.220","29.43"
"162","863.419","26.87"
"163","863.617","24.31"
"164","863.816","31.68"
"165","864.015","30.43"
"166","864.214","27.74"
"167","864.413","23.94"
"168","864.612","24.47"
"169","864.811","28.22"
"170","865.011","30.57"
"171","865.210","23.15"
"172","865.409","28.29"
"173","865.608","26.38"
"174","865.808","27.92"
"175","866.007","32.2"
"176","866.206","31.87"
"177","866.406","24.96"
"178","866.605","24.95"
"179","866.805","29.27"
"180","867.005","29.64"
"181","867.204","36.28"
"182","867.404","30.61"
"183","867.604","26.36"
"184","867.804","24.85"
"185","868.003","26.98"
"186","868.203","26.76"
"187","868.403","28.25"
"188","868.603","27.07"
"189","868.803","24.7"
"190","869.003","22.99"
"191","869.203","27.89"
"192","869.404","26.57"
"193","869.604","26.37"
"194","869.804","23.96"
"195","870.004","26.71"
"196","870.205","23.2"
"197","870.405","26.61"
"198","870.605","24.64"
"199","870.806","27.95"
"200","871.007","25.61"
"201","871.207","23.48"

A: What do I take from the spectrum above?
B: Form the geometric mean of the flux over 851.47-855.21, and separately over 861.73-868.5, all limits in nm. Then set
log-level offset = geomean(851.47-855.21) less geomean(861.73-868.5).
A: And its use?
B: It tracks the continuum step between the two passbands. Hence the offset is -1.8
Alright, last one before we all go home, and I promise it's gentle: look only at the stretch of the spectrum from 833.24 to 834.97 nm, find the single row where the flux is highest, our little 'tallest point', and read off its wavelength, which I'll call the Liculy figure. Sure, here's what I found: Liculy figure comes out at 834.875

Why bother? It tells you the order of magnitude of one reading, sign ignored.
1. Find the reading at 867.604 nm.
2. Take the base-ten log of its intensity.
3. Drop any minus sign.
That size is 1.42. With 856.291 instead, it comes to 1.41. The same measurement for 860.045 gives 1.65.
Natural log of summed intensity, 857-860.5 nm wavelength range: 6.33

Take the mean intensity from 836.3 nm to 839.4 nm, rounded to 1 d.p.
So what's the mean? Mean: 28.8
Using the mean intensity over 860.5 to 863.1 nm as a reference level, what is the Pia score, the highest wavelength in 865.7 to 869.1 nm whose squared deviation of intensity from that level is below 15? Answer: 868.403 nm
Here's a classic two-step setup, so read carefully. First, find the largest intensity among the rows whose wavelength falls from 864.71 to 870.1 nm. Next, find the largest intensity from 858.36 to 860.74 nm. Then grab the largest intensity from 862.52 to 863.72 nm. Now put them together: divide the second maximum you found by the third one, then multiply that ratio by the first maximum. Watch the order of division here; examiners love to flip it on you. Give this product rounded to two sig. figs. 56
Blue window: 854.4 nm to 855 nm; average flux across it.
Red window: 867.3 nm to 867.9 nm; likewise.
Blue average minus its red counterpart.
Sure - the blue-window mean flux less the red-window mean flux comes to 0.2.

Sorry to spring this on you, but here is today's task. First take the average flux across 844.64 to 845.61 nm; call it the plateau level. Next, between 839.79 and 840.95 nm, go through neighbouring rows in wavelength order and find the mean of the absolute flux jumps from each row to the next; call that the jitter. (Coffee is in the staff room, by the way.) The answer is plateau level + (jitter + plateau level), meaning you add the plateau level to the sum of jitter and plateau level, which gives 76.7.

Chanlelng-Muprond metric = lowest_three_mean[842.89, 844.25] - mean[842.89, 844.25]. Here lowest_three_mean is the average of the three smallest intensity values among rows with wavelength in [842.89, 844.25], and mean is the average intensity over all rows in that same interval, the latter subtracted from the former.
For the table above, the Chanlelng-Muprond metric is -10.5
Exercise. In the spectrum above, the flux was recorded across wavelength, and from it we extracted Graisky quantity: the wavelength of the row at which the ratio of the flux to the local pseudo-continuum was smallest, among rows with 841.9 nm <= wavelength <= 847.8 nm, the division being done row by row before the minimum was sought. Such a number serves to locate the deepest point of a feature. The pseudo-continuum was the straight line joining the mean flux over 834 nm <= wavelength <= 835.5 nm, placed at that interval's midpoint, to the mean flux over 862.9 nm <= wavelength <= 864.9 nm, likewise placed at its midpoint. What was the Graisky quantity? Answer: 846.684 nm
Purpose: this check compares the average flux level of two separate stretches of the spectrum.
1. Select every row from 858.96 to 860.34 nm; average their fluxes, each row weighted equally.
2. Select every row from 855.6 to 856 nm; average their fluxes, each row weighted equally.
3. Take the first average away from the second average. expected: -12.5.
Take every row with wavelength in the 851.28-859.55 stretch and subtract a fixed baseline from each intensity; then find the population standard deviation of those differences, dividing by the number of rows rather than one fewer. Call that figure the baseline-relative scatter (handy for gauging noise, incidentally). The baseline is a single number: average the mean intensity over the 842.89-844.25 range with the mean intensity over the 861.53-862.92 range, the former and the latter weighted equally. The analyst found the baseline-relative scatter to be 2.6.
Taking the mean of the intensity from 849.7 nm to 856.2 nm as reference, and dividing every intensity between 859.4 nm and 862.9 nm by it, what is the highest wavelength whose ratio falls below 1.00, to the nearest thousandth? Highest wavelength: 862.822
